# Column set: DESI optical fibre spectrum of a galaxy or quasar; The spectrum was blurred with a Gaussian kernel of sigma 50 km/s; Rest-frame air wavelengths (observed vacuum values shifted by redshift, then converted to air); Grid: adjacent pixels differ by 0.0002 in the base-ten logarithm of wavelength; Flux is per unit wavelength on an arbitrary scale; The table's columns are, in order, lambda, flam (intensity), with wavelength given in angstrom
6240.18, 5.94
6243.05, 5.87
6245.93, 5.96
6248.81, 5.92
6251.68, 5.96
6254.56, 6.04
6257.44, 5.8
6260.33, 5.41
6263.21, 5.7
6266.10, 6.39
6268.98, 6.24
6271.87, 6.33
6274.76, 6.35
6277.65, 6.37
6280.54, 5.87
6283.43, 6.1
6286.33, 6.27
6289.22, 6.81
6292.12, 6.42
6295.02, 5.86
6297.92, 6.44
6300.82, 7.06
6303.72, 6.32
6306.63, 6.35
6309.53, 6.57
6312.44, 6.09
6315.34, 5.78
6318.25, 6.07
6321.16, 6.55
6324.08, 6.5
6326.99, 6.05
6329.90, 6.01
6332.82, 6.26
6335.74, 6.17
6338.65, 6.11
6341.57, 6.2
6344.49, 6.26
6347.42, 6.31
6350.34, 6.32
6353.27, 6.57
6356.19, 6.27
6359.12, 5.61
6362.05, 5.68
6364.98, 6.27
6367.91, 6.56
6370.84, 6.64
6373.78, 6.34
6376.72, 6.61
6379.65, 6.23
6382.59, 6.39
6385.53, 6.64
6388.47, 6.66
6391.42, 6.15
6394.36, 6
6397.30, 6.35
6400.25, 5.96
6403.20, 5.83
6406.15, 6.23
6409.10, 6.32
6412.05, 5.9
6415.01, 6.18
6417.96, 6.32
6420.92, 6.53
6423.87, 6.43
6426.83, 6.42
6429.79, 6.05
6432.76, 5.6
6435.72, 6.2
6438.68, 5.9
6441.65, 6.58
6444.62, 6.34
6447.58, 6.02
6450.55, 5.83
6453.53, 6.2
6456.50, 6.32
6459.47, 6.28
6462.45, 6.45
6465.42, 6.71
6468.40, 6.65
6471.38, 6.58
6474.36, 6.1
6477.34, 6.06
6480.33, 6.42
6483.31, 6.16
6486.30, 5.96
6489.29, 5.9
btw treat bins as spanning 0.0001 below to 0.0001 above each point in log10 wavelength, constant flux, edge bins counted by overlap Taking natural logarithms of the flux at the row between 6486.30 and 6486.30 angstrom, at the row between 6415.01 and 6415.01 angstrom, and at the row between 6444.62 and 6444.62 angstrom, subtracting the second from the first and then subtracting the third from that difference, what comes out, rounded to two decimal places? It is -1.88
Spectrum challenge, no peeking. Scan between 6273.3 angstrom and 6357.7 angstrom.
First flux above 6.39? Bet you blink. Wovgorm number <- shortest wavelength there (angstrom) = 6289.22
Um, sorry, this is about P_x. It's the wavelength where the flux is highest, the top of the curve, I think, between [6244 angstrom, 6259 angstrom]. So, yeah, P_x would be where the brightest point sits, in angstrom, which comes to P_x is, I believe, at 6254.56 angstrom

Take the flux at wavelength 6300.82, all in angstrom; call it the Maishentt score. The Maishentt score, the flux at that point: 7.06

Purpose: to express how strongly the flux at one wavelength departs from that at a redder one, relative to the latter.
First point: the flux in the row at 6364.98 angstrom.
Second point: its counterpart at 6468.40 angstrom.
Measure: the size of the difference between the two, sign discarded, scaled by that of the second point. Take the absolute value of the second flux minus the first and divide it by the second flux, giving 0.057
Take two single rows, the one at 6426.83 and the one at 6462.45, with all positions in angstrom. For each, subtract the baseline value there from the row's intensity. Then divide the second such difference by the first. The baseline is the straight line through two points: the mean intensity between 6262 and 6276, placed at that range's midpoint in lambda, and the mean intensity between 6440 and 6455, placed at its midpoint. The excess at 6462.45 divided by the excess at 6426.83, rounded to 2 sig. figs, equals 1.1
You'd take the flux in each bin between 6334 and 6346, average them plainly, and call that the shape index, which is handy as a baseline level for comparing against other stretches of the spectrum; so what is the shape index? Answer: 6.19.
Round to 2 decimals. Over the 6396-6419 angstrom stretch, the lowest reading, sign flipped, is -5.83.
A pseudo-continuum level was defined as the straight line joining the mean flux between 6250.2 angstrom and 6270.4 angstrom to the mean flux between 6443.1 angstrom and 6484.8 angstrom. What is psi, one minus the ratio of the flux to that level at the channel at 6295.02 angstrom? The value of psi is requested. 0.02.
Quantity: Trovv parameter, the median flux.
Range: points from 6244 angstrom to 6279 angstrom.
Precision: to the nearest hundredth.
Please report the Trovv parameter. 6.00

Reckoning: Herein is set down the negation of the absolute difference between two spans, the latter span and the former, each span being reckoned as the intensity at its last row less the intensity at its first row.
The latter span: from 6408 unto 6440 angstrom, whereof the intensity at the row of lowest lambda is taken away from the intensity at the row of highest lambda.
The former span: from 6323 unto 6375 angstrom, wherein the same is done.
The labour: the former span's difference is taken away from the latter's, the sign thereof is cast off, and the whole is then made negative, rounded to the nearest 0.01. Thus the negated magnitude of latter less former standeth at -0.26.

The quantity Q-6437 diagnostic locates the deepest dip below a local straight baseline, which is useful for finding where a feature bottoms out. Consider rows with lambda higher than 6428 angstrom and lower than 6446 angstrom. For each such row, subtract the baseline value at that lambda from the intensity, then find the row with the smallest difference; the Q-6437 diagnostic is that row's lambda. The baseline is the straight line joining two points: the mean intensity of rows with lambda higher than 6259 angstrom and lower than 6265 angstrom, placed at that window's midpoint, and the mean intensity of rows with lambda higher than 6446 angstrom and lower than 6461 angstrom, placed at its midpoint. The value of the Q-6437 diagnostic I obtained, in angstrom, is 6432.76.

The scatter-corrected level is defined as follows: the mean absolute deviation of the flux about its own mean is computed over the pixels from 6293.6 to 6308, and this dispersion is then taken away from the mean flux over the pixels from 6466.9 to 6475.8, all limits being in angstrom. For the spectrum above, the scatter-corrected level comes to 6.17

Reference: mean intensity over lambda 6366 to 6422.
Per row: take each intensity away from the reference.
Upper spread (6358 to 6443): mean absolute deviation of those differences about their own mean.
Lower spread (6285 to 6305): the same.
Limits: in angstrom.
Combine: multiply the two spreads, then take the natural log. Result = -2.7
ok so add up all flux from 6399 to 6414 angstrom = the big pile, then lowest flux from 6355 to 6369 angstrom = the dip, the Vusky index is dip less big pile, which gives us -25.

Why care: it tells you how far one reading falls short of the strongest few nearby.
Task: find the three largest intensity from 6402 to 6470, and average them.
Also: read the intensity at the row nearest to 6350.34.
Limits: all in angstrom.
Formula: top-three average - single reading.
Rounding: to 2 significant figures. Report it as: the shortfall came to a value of 0.33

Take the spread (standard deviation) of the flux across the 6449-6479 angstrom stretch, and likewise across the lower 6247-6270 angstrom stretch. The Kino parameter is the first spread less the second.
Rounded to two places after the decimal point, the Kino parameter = -0.02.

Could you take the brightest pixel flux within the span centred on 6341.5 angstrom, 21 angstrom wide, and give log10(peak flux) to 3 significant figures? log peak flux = 0.801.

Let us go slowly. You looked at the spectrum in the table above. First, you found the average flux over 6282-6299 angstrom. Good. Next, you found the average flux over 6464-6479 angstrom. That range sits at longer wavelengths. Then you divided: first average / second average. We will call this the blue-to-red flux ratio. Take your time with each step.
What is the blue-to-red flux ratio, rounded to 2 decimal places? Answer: 0.98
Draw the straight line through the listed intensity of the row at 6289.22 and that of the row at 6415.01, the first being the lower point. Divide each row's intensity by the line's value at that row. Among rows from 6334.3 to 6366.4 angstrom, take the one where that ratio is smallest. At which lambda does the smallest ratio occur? 6359.12 angstrom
